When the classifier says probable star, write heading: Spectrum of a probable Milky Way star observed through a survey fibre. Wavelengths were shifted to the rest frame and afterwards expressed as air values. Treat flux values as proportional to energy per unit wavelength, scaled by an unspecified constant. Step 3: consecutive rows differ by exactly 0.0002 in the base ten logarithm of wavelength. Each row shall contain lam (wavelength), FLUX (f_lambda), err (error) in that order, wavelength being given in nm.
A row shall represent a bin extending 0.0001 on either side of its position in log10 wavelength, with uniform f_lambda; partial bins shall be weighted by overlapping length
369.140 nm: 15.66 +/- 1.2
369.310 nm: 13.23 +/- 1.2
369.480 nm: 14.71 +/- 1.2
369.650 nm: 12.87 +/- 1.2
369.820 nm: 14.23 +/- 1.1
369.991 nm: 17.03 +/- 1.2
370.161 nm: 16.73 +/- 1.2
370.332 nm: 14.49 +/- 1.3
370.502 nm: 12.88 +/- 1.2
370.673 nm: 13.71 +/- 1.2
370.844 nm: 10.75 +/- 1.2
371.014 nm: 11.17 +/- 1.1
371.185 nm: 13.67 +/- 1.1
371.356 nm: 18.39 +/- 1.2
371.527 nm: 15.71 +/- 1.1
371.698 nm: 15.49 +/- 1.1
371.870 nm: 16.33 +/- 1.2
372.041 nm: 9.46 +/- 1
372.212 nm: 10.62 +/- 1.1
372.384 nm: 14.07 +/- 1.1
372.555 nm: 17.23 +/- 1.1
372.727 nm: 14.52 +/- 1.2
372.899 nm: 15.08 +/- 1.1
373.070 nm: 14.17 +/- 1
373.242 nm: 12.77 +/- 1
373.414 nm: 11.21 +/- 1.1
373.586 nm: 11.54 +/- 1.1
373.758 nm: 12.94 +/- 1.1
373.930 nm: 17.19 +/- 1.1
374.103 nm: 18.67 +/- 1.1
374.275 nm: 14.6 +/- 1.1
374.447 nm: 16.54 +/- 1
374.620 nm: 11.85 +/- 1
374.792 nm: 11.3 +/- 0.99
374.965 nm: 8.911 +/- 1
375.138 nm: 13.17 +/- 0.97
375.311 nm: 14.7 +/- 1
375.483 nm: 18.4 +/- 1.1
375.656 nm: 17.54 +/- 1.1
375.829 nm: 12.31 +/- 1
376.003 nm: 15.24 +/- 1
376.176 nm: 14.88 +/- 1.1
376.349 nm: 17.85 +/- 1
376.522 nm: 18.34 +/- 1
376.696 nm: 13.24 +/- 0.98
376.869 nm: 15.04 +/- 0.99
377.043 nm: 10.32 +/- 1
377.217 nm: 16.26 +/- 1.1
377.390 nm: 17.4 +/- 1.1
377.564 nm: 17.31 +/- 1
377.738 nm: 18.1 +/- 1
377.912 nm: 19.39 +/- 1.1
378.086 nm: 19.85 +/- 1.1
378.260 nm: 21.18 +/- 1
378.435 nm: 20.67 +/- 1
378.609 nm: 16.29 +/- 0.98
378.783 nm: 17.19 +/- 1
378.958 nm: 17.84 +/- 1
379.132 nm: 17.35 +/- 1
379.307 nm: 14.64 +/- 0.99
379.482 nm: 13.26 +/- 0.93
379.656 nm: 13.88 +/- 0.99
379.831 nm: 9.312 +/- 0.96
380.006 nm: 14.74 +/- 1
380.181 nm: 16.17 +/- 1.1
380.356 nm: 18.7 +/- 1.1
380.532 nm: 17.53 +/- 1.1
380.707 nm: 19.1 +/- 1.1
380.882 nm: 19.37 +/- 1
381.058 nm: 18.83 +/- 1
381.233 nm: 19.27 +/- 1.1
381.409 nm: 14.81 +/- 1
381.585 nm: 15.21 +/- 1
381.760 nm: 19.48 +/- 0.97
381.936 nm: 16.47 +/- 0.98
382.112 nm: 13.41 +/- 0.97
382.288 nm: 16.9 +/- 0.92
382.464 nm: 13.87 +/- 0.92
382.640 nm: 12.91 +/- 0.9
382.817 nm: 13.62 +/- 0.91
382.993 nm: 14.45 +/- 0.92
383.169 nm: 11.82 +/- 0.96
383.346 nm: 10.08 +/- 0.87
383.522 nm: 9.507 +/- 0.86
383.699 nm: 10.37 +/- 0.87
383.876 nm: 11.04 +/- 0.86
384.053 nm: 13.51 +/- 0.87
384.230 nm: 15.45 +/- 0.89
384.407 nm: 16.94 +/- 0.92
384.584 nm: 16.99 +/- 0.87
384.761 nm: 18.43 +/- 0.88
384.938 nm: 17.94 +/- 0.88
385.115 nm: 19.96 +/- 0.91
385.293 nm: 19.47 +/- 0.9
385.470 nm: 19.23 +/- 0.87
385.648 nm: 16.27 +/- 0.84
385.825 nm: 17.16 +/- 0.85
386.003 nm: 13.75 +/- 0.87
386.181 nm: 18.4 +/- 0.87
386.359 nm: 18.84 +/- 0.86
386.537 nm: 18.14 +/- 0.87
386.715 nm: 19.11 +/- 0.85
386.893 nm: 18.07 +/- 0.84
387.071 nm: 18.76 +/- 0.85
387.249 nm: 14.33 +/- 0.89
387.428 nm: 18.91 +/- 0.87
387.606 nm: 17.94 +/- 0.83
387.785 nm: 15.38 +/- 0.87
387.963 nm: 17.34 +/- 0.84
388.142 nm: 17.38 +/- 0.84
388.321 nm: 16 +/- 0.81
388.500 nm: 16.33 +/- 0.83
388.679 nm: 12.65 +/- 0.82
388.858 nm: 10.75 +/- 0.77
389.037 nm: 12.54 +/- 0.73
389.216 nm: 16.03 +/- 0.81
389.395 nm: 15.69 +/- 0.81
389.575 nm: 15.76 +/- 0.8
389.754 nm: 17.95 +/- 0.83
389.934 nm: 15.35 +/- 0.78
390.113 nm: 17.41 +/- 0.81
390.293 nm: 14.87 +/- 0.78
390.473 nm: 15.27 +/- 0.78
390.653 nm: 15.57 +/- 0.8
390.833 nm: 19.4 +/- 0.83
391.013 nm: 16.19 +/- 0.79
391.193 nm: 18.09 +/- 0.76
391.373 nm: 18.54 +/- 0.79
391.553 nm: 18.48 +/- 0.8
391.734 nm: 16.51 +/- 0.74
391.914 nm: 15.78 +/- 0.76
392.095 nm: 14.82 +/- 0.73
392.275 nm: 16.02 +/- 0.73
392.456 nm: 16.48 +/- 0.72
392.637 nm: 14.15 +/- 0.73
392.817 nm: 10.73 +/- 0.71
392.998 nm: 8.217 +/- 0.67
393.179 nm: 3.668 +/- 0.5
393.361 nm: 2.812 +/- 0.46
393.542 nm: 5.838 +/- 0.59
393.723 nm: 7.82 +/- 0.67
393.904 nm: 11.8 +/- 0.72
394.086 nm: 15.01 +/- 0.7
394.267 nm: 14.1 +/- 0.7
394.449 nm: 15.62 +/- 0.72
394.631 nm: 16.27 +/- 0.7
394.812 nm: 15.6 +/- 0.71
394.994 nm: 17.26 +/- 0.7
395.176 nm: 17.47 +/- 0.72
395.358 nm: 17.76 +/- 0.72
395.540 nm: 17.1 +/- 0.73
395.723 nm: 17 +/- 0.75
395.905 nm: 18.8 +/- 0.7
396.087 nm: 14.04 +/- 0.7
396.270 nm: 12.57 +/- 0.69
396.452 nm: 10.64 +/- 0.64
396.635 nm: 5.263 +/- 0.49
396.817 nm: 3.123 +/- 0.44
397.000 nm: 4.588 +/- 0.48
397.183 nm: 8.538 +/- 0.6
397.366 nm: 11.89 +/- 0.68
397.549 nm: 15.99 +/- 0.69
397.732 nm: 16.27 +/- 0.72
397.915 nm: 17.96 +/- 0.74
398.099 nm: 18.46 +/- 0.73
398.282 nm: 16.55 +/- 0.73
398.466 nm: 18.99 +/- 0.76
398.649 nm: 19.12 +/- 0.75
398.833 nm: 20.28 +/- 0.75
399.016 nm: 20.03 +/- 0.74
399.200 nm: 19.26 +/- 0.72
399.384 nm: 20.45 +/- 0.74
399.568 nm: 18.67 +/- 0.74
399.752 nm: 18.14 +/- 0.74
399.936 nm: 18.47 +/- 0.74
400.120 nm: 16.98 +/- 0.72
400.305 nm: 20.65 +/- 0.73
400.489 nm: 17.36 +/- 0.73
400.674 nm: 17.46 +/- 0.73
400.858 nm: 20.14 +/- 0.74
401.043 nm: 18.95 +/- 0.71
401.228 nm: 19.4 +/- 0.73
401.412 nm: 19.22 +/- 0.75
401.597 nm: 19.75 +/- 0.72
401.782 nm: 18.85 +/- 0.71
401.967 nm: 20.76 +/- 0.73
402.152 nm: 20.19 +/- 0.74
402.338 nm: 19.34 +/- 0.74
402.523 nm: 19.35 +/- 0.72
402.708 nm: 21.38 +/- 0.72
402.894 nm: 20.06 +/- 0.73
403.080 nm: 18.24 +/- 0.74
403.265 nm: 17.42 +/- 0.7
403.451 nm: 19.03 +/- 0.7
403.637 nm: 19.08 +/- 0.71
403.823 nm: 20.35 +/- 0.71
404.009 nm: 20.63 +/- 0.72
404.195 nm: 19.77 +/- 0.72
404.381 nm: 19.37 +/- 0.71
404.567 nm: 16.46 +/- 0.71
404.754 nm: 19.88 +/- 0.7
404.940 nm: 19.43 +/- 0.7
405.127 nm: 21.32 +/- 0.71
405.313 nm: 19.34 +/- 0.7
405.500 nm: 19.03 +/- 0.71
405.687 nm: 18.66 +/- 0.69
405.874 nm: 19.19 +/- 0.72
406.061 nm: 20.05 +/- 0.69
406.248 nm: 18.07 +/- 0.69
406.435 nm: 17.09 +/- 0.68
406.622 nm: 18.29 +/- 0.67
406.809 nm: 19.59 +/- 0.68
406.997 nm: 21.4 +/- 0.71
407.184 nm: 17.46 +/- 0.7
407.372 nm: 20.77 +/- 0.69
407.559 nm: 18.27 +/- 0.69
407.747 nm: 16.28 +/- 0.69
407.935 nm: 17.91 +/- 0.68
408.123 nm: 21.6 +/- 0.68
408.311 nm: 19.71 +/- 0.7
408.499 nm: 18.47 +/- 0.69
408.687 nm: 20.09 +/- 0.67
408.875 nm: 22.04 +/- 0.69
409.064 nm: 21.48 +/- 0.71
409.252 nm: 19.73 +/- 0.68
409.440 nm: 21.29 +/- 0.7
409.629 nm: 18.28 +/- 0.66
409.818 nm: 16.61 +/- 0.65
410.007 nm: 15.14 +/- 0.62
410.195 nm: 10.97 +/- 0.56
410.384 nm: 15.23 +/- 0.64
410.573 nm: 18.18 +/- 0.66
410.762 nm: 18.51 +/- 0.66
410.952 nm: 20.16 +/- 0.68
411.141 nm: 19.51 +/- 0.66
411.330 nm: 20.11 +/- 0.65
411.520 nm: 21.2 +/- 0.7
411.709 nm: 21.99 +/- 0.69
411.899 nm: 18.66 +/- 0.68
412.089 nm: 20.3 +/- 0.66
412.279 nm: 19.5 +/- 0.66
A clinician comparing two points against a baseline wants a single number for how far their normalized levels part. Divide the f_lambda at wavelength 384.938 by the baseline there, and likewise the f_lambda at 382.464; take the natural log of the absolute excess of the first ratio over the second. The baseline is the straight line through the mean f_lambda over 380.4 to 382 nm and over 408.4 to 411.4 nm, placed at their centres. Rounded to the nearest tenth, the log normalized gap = -1.5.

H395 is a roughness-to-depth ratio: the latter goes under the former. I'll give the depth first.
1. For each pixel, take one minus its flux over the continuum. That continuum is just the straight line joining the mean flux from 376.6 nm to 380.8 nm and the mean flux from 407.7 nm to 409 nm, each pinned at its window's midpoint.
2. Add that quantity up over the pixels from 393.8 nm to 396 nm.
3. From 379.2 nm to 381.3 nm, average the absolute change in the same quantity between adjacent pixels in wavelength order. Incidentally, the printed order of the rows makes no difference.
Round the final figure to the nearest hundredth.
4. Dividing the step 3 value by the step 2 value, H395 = 0.08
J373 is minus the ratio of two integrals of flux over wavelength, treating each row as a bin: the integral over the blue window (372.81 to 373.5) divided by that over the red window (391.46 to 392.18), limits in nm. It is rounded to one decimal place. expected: -0.8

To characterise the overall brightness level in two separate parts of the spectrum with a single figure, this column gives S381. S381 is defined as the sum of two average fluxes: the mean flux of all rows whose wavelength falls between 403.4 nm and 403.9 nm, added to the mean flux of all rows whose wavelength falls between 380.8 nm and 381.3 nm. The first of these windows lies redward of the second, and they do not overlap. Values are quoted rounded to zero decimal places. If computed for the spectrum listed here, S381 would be 39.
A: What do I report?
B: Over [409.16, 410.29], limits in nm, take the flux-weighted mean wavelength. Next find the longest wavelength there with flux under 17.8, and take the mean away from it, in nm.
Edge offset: 0.53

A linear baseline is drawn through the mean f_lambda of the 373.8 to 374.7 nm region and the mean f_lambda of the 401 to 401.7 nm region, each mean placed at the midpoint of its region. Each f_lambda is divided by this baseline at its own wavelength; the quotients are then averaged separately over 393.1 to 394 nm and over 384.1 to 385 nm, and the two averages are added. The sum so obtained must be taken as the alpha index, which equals 1.35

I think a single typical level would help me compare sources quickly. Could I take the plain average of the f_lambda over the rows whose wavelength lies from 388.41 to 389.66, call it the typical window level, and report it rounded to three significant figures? 14.2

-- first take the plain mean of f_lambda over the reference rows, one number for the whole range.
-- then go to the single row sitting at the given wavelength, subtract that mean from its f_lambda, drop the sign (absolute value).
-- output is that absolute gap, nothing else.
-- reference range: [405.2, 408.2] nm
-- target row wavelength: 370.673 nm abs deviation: 5.2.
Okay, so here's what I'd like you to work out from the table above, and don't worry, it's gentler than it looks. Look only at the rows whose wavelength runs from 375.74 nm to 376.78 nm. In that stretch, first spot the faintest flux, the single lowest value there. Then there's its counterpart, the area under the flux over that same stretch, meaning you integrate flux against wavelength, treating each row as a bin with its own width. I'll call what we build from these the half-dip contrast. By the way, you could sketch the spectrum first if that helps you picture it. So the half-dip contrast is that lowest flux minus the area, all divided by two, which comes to -1.8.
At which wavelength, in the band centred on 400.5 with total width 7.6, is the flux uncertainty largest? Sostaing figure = 398.466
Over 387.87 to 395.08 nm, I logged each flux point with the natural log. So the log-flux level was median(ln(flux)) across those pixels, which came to 2.75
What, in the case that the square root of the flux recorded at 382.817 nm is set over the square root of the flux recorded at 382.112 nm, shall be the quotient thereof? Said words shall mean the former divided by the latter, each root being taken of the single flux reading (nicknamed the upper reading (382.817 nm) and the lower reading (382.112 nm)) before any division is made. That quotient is 1.008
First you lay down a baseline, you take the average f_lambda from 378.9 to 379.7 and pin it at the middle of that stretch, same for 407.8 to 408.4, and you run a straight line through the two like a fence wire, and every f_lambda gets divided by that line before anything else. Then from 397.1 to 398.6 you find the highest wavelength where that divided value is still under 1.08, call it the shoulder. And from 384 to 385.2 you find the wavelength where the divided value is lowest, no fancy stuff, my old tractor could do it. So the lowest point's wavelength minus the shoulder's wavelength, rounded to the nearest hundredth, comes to -14.41 nm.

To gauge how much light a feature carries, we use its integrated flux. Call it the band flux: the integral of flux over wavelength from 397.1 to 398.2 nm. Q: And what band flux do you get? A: 16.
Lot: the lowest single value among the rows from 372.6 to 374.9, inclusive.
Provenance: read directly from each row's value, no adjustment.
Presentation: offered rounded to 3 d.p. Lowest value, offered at 11.210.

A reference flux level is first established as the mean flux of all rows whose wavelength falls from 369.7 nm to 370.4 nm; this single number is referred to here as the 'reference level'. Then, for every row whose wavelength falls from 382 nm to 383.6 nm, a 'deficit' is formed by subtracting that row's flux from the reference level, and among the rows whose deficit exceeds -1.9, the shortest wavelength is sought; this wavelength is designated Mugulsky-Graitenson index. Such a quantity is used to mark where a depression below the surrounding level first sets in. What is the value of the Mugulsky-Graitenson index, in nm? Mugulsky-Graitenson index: 382.112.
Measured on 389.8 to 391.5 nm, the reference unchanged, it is 389.934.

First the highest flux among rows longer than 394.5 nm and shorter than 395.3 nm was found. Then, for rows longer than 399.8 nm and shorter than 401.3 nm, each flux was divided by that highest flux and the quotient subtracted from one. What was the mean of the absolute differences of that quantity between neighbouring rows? 0.11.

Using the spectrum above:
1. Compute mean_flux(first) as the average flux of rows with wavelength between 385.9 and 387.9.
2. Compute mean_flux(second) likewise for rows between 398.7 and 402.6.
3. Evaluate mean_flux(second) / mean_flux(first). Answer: 1.10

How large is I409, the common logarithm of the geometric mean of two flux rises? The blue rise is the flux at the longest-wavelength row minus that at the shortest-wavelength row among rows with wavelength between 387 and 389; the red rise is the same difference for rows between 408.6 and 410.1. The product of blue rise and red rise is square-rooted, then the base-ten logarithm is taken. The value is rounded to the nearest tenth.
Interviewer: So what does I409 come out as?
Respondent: 0.8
